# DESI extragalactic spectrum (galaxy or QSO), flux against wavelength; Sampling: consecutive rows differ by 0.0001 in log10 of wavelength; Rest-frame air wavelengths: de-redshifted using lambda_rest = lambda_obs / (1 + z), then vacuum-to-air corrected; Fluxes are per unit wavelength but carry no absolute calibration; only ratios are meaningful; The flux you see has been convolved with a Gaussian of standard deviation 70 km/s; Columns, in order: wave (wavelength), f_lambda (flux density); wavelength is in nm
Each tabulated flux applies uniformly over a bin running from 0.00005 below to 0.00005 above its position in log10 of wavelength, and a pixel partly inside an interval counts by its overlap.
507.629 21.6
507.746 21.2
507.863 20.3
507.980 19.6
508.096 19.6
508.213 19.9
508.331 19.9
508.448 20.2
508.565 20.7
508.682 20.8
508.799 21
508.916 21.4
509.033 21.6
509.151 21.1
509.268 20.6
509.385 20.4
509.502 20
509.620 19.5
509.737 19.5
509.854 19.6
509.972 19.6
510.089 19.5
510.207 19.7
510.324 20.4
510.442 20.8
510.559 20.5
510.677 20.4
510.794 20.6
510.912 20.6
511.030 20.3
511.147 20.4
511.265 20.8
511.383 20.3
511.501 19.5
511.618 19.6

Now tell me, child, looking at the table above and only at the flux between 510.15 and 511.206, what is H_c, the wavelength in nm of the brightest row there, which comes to 510.442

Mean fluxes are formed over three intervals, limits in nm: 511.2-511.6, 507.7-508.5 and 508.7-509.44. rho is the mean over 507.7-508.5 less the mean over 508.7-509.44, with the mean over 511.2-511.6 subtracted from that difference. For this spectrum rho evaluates -21.1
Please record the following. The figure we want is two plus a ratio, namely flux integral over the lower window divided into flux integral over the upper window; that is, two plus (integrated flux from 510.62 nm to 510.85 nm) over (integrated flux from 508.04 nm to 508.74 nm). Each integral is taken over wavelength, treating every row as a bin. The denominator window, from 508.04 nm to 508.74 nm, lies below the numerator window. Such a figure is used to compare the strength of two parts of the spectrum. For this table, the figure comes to 2.3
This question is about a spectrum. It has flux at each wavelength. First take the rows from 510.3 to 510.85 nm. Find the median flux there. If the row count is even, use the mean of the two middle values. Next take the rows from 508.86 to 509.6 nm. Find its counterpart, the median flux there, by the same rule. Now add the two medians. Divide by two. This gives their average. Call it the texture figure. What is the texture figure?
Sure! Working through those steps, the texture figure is 20.7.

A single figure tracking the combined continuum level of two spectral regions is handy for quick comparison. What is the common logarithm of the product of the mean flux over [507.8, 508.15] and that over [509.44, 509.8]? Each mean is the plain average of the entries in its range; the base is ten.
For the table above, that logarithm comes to 2.59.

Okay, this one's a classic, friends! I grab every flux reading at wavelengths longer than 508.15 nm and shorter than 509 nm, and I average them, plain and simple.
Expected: 20.6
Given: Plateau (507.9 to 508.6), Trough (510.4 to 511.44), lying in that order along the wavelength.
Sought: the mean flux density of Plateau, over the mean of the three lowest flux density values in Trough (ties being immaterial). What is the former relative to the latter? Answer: 0.98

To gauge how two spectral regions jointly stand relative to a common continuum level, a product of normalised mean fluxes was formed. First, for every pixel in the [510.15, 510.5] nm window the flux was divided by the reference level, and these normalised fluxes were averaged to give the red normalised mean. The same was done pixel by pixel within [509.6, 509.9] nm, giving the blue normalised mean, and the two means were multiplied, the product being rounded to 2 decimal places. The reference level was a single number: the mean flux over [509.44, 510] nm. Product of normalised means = 1.03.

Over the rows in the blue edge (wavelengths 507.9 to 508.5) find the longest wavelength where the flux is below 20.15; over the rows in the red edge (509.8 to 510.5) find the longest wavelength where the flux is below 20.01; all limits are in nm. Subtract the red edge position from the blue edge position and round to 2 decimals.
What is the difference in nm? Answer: -1.88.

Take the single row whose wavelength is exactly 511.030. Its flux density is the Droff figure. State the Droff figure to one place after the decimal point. 20.3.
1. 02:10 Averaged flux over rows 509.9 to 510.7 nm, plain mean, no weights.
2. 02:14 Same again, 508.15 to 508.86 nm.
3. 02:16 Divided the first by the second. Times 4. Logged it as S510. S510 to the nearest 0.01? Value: 3.94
